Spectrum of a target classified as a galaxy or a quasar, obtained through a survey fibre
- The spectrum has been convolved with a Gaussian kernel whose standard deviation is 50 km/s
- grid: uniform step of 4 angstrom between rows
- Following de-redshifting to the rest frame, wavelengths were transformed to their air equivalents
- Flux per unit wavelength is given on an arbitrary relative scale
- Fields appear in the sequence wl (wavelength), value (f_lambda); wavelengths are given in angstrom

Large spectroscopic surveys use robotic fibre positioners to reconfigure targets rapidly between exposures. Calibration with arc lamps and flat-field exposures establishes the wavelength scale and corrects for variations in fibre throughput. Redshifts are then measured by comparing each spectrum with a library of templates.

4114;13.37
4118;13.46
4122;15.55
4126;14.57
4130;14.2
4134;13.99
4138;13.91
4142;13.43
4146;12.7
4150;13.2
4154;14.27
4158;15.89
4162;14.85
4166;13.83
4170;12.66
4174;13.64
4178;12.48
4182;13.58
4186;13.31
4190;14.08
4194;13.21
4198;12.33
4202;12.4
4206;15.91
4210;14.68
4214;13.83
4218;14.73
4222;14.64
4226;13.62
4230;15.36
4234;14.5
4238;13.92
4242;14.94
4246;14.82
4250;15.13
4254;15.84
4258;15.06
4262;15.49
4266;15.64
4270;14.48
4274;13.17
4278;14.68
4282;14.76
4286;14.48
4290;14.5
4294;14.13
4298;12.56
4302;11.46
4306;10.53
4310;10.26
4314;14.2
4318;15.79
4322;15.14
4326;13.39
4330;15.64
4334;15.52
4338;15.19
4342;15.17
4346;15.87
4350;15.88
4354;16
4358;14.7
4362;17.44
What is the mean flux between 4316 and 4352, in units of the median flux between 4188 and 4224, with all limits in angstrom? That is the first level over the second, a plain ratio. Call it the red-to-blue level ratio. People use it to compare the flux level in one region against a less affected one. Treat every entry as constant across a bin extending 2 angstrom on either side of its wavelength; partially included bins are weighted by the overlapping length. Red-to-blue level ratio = 1.09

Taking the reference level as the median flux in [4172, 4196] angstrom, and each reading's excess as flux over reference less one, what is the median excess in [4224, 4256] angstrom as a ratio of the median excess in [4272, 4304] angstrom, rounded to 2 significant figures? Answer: 1.7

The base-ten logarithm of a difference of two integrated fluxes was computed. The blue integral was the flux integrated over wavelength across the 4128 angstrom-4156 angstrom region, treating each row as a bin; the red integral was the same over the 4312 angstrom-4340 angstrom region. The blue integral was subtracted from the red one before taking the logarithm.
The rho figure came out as 1.56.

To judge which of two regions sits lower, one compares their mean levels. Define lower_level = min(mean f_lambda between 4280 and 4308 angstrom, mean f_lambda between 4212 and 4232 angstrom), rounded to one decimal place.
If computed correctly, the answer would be 13.2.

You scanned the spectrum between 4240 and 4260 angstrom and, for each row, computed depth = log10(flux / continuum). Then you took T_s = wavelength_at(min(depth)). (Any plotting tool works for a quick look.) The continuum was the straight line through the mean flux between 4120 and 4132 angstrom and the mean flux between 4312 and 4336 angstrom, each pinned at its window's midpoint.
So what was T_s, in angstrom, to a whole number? 4246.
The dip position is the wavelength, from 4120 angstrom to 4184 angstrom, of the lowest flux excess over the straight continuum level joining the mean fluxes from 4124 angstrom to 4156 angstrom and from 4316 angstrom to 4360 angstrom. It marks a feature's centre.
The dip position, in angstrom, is 4178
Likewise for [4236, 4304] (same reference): 4302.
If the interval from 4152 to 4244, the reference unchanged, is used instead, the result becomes 4198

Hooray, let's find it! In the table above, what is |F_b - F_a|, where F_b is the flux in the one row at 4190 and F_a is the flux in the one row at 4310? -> 3.82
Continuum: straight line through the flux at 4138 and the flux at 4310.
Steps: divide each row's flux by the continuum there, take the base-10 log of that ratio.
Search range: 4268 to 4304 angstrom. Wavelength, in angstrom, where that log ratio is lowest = 4302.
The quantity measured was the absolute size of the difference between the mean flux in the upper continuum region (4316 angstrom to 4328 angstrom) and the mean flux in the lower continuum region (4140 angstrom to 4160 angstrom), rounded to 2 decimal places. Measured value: 0.88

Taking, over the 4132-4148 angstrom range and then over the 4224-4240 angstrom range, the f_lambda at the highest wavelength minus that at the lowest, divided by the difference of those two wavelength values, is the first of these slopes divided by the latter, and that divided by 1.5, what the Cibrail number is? -2.87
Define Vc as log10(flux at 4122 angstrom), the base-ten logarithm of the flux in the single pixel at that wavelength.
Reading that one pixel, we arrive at 1.19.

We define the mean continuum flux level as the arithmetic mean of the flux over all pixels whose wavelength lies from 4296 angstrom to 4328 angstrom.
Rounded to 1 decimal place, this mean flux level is 12.9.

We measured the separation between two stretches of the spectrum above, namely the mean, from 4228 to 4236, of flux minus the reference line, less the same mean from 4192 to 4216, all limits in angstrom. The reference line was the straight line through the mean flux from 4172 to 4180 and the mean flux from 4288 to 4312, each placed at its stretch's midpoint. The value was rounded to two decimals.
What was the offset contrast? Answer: 1.39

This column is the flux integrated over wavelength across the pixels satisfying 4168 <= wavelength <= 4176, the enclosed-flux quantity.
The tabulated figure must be 105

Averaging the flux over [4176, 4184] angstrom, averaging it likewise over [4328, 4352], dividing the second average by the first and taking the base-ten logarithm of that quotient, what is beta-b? 0.08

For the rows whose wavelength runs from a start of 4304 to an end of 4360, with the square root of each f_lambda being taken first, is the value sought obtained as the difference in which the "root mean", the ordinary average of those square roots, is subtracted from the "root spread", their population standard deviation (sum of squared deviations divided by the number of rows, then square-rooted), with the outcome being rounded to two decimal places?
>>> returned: -3.55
